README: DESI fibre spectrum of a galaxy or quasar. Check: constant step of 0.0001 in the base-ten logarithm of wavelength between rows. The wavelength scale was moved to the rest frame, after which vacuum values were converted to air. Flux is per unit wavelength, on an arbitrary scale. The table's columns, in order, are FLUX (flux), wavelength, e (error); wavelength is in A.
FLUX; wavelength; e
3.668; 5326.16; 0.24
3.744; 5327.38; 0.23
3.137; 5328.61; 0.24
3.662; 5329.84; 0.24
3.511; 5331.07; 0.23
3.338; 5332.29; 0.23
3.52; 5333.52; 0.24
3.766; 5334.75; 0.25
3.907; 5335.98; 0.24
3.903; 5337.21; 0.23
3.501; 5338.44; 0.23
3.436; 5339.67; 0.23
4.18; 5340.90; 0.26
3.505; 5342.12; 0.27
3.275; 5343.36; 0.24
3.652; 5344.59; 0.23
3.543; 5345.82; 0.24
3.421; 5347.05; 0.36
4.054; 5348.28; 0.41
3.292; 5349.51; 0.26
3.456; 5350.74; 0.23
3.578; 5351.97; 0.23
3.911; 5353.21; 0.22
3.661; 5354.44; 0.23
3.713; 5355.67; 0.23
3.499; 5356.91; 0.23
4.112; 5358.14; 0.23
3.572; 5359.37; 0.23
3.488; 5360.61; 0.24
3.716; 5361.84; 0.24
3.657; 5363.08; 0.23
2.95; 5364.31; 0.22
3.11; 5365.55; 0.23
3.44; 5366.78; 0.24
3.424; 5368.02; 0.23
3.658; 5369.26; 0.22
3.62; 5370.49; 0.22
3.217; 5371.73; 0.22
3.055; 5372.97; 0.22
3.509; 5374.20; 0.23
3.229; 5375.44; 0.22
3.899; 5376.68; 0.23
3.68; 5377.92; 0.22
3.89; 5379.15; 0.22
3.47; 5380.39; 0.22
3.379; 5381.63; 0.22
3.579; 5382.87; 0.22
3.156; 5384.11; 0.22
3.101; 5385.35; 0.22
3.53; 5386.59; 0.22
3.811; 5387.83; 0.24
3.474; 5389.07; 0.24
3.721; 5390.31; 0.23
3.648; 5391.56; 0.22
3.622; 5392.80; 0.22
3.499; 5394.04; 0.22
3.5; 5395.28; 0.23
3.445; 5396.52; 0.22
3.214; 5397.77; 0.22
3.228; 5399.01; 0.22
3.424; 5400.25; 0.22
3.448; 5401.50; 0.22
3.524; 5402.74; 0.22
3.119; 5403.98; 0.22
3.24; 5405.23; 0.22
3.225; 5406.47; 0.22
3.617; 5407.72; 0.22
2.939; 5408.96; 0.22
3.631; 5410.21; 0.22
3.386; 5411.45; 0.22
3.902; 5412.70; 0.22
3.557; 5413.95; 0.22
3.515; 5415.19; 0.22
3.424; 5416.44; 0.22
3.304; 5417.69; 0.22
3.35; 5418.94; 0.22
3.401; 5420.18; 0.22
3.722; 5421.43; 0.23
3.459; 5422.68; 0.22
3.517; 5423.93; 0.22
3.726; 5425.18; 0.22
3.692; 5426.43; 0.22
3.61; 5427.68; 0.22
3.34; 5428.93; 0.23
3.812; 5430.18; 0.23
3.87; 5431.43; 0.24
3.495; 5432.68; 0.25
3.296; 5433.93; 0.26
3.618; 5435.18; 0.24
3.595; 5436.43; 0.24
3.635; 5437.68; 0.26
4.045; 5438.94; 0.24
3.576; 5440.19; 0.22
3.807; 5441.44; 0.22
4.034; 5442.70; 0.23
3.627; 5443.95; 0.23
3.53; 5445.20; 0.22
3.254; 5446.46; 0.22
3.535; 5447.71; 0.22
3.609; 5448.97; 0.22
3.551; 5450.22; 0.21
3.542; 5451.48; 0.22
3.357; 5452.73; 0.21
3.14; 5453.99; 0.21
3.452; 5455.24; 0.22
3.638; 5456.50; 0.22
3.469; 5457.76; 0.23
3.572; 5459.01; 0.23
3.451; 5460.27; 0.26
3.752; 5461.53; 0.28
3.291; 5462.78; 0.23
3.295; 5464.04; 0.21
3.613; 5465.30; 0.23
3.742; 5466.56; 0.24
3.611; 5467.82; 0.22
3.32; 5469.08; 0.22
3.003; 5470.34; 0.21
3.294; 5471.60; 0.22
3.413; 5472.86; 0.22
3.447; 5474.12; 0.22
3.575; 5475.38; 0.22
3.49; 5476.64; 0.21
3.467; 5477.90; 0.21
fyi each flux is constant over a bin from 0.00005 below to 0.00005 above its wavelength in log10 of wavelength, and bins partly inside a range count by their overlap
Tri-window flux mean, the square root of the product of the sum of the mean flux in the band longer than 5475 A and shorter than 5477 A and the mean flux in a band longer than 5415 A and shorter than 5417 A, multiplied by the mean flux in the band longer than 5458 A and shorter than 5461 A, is 4.96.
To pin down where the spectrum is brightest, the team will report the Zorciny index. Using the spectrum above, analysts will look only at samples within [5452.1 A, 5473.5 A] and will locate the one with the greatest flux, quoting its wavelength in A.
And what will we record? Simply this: 5461.53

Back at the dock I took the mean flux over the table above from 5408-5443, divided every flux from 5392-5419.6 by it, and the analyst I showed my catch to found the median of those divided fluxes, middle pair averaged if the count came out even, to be 0.96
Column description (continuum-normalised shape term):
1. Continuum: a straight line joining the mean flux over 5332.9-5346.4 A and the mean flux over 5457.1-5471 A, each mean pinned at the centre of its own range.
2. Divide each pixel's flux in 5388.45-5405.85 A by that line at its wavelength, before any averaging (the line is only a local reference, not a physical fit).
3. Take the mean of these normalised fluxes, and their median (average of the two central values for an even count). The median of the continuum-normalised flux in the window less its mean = 0.006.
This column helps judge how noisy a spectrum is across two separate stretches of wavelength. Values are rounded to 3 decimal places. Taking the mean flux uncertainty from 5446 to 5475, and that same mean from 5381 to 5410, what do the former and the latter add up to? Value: 0.447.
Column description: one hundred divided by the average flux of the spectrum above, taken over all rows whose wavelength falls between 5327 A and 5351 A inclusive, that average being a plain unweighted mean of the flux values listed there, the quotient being 27.9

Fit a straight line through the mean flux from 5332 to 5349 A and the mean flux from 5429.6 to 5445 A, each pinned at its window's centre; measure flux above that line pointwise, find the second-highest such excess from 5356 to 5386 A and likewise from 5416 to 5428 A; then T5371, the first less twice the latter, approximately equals 0.17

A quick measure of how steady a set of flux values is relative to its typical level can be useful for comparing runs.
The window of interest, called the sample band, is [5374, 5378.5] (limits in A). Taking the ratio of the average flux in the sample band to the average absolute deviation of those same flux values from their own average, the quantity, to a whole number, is 17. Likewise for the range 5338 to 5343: 14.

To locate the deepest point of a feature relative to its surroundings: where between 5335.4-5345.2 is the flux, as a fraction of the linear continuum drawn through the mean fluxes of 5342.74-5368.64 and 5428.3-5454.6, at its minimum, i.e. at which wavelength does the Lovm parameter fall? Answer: 5343.36 A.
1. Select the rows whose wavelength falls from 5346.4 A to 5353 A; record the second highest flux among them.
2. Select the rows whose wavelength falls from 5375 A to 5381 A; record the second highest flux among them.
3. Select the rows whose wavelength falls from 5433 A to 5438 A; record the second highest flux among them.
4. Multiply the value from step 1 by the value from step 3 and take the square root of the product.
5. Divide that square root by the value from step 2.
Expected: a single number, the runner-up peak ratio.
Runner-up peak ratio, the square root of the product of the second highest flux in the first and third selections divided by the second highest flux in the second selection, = 0.92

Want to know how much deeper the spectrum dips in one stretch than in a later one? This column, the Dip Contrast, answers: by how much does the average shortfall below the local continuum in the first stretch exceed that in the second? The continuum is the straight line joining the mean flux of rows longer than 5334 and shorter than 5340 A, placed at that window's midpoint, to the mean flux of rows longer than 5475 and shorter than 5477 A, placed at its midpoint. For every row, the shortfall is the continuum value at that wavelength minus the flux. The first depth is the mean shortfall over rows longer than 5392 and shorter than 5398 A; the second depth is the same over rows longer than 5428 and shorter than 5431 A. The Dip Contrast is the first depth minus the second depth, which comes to 0.16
